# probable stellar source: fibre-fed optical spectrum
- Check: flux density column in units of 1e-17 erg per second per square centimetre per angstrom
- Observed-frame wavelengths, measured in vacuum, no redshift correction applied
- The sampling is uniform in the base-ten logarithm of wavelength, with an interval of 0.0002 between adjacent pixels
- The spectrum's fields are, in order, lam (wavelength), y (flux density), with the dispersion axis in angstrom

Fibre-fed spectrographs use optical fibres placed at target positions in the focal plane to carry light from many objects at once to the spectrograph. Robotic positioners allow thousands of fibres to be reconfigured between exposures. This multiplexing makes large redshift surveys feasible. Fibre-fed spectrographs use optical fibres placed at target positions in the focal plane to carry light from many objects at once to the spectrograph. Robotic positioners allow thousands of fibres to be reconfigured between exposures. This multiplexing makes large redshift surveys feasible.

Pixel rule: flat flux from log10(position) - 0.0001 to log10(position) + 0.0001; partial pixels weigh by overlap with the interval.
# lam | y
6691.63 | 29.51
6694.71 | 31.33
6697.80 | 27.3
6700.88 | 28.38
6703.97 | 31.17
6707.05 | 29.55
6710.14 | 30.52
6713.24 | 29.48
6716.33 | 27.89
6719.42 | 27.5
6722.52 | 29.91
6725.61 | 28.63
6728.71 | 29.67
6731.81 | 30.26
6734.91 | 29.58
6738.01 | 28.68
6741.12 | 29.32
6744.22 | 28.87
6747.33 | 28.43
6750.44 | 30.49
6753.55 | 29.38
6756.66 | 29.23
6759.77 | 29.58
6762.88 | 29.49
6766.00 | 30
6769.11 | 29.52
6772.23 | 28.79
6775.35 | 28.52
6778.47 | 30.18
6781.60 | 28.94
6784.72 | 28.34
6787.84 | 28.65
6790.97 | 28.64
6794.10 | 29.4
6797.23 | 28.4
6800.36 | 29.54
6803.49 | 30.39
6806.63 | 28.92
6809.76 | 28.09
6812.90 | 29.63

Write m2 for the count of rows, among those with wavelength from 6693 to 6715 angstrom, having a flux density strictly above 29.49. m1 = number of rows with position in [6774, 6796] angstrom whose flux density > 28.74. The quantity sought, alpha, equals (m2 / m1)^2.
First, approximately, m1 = 3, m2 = 4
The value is 1.78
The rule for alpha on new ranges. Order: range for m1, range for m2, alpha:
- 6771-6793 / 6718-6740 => 1.78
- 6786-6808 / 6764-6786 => 0.56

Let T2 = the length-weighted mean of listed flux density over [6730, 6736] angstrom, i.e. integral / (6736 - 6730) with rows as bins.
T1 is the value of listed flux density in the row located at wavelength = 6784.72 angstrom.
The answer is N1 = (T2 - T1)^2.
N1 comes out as 2.5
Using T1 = 28.34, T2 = 29.9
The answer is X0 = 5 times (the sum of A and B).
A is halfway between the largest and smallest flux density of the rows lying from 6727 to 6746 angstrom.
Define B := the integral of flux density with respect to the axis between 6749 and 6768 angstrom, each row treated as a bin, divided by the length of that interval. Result 295.8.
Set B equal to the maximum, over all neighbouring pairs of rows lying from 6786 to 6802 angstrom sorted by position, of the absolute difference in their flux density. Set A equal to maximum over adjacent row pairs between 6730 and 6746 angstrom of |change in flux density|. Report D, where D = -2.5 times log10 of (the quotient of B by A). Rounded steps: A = 0.9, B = 1.14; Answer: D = -0.3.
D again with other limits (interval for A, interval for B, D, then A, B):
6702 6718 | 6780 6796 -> 0.8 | 1.6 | 0.76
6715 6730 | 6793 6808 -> 0.5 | 2.4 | 1.47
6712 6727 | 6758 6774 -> 1.3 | 2.4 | 0.73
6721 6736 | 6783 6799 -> 0.3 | 1.3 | 1.00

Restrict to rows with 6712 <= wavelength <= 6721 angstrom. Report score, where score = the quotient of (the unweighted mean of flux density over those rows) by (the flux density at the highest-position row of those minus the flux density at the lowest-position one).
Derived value -14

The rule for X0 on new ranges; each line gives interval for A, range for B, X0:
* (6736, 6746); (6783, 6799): 288.5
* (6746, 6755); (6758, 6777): 293.9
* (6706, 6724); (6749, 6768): 293.5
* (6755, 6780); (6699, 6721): 292.7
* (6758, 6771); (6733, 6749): 293.8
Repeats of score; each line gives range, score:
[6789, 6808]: 104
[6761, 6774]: -42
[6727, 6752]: 36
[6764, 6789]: -22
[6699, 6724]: 19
